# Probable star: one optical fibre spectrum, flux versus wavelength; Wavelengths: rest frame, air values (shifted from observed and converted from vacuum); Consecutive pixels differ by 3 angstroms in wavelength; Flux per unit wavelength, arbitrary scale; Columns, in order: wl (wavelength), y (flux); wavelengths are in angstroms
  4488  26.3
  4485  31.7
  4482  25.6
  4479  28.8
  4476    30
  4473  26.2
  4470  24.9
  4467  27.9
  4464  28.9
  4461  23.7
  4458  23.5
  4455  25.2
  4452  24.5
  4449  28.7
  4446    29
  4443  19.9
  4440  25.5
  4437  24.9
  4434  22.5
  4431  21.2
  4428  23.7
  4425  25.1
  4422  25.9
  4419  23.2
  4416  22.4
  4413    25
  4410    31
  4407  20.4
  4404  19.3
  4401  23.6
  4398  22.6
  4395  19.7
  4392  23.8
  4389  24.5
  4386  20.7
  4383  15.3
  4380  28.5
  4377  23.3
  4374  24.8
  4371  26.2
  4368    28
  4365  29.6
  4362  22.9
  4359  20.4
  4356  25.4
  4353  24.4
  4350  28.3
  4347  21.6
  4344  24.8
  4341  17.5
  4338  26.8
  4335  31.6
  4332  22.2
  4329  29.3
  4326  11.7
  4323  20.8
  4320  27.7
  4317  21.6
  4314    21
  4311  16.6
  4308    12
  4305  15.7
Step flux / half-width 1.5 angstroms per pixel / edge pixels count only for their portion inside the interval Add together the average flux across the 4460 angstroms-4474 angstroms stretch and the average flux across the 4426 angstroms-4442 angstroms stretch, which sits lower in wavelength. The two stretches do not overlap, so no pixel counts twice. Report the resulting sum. 49.9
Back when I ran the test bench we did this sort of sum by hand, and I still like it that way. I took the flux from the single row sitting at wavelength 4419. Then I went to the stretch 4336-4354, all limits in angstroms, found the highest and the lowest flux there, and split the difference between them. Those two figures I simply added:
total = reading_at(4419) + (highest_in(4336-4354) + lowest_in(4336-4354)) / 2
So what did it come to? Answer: 46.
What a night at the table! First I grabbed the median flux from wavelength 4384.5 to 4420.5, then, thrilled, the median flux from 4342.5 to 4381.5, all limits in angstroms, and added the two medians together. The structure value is 47.7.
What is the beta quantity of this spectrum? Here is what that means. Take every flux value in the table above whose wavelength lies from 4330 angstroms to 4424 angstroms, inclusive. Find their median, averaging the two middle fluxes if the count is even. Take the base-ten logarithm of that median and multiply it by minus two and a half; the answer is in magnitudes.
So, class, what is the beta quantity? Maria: -3.44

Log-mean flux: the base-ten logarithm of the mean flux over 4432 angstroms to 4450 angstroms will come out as 1.40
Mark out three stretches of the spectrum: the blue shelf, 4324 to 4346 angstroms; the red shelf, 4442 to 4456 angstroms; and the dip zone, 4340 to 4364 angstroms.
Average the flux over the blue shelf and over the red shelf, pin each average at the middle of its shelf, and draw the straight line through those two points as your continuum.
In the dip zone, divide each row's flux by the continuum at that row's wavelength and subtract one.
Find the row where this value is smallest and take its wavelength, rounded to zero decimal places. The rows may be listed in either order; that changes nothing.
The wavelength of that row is 4341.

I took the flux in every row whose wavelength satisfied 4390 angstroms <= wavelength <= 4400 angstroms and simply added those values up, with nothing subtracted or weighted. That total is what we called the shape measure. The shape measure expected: 66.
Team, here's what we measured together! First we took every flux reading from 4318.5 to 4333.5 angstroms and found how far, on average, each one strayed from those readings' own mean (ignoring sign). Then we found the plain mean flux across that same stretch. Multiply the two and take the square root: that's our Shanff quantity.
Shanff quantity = 10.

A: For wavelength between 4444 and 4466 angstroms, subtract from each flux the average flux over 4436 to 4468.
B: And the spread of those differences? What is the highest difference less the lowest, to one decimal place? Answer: 5.5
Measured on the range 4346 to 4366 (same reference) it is 9.2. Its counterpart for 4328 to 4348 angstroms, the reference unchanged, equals 14.1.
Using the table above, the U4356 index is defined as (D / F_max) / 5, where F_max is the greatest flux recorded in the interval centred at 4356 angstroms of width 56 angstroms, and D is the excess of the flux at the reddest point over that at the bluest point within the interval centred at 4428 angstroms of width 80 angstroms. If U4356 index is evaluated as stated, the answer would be 0.022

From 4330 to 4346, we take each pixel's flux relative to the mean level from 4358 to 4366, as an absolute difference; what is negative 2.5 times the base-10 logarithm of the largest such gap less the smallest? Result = -2.08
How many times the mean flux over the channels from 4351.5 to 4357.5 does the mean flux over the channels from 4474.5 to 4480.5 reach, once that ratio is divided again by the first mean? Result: 0.047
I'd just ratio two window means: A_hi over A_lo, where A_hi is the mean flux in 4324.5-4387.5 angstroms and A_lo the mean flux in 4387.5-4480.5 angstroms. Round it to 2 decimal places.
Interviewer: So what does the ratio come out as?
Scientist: 0.97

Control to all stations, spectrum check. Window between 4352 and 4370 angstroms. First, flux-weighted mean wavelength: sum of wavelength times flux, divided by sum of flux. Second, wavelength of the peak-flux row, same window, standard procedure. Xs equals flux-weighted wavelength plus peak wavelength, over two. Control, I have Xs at 4362.9 angstroms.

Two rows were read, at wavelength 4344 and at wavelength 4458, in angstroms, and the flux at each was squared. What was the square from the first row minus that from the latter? 63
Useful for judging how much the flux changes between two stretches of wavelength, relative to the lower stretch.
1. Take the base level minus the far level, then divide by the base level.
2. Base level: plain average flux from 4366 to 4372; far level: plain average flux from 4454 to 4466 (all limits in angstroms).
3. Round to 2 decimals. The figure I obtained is 0.07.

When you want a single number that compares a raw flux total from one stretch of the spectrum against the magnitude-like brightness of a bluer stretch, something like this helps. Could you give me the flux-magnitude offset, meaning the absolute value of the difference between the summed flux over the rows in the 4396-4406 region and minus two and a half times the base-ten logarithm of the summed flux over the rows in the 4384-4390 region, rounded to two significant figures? 70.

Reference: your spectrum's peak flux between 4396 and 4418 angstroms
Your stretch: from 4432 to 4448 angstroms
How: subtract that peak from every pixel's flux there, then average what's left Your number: -6.6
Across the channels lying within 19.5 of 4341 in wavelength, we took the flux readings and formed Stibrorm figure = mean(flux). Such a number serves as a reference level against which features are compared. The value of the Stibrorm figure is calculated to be 23.4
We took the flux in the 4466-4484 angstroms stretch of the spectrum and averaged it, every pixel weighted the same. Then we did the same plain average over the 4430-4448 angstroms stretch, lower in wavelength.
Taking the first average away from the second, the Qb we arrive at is -3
